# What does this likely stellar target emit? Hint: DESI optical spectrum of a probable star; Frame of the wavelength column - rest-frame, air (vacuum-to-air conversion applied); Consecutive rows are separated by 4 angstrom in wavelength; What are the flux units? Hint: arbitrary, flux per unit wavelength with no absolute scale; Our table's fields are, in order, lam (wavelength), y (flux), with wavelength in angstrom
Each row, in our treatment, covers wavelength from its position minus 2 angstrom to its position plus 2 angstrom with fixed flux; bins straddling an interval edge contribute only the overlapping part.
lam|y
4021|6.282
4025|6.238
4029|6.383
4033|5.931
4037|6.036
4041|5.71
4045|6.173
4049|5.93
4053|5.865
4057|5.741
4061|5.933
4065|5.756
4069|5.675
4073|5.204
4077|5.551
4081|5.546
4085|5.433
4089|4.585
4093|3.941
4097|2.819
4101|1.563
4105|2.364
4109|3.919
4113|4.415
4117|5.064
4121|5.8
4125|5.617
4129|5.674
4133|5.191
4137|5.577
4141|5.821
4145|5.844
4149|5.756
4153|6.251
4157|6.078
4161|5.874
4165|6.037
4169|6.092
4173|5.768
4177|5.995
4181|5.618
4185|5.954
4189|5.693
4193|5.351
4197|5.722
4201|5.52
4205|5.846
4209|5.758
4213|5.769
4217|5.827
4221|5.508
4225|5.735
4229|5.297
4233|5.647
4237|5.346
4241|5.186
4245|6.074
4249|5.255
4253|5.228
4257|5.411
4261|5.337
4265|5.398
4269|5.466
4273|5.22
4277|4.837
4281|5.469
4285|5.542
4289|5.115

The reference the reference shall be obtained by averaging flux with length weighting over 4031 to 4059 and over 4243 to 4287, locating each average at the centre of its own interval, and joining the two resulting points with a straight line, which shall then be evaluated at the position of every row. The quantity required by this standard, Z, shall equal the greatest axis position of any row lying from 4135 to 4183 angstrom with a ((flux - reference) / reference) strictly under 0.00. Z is 4137 angstrom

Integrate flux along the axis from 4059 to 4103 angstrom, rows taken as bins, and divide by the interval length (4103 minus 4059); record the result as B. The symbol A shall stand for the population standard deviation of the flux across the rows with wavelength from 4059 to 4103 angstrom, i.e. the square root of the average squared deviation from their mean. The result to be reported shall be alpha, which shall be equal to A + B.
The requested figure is 6.07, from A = 1.34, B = 4.7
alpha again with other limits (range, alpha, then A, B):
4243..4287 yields 5.67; 0.28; 5.4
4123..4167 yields 6.07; 0.27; 5.8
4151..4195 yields 6.13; 0.25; 5.9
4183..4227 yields 5.86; 0.17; 5.7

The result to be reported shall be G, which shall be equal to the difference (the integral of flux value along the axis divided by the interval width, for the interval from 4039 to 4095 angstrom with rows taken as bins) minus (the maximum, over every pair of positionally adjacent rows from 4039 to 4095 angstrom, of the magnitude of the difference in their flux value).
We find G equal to 4.7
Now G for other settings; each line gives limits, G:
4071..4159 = 3.4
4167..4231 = 5.3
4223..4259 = 4.6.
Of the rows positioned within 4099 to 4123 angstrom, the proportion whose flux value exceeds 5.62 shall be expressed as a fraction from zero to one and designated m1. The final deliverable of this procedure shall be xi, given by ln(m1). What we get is -1.79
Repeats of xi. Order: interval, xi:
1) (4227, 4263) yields -1.50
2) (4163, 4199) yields -0.25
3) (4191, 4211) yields -0.51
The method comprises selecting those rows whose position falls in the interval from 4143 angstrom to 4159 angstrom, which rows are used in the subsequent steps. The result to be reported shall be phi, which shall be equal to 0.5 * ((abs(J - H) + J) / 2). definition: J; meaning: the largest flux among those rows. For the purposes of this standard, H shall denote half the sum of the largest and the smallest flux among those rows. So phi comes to 1.62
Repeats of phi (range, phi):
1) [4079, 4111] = 1.88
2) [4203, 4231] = 1.53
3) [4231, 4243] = 1.47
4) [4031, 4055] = 1.60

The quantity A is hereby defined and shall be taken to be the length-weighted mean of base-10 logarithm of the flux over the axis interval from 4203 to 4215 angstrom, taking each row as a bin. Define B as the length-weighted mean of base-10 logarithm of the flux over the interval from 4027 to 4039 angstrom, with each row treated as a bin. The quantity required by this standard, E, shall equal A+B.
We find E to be 1.55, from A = 0.763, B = 0.786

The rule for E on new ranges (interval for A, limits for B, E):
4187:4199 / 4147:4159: 1.53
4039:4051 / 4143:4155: 1.55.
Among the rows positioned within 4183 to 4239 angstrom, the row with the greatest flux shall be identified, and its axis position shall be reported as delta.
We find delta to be 4185 angstrom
